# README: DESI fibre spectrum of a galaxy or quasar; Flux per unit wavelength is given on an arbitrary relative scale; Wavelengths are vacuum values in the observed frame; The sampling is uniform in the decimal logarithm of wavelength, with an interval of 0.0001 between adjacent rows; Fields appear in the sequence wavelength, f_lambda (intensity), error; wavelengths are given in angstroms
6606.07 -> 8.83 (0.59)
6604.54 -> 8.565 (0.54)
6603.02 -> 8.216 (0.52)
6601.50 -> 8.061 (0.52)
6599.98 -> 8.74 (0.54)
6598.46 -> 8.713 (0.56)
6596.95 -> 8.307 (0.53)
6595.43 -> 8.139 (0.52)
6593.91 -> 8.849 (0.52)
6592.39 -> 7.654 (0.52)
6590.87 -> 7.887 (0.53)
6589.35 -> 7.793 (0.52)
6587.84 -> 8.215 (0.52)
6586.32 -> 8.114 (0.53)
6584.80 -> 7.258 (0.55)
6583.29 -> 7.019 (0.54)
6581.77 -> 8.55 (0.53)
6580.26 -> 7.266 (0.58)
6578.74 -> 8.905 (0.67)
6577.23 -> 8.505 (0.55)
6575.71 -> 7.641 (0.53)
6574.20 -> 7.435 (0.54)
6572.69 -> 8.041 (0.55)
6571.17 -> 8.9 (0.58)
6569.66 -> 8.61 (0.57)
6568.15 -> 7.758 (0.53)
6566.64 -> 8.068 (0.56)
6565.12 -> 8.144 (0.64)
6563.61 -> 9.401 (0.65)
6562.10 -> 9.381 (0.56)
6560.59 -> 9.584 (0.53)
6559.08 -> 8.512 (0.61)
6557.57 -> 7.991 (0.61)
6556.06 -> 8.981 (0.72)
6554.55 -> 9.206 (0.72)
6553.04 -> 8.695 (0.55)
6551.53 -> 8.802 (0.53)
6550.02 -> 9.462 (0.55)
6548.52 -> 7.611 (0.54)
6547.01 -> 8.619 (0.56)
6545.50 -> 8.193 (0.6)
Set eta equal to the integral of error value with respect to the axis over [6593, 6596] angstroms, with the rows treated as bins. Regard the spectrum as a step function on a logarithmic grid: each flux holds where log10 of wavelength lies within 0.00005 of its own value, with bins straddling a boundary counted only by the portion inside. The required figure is 1.56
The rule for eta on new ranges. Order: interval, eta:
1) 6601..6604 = 1.56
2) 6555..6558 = 2.03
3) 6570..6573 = 1.70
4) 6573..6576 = 1.62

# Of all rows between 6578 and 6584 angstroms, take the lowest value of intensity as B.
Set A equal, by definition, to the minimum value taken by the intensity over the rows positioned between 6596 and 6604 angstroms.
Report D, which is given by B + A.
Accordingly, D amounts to 15.1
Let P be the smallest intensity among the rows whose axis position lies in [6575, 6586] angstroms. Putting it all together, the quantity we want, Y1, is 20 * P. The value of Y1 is 140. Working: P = 7.019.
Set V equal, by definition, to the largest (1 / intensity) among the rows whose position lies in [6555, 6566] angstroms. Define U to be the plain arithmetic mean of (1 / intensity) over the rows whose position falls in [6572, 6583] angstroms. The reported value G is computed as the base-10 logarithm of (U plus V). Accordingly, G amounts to -0.602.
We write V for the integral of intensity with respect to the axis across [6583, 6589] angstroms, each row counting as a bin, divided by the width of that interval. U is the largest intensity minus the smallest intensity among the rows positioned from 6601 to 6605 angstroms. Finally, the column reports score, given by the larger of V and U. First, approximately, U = 0.5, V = 7.72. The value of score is 7.7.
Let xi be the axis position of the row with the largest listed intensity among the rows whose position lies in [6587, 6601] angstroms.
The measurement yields 6593.91 angstroms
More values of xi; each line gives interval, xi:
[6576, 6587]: 6578.74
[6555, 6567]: 6560.59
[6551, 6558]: 6554.55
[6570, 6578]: 6571.17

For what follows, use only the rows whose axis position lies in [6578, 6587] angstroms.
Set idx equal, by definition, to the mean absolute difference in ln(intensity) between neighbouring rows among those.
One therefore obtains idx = 0.142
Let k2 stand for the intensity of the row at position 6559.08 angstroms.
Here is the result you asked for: 8.512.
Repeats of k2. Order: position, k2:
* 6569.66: 8.61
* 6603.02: 8.216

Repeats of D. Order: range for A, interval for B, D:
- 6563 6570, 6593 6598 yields 15.9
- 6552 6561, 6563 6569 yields 15.7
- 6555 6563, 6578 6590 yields 15.0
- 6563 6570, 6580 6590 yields 14.8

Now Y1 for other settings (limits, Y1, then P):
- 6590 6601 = 153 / 7.654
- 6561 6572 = 155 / 7.758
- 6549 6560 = 160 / 7.991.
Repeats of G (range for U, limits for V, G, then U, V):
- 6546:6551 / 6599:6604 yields -0.617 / 0.118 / 0.124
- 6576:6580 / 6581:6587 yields -0.589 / 0.115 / 0.142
